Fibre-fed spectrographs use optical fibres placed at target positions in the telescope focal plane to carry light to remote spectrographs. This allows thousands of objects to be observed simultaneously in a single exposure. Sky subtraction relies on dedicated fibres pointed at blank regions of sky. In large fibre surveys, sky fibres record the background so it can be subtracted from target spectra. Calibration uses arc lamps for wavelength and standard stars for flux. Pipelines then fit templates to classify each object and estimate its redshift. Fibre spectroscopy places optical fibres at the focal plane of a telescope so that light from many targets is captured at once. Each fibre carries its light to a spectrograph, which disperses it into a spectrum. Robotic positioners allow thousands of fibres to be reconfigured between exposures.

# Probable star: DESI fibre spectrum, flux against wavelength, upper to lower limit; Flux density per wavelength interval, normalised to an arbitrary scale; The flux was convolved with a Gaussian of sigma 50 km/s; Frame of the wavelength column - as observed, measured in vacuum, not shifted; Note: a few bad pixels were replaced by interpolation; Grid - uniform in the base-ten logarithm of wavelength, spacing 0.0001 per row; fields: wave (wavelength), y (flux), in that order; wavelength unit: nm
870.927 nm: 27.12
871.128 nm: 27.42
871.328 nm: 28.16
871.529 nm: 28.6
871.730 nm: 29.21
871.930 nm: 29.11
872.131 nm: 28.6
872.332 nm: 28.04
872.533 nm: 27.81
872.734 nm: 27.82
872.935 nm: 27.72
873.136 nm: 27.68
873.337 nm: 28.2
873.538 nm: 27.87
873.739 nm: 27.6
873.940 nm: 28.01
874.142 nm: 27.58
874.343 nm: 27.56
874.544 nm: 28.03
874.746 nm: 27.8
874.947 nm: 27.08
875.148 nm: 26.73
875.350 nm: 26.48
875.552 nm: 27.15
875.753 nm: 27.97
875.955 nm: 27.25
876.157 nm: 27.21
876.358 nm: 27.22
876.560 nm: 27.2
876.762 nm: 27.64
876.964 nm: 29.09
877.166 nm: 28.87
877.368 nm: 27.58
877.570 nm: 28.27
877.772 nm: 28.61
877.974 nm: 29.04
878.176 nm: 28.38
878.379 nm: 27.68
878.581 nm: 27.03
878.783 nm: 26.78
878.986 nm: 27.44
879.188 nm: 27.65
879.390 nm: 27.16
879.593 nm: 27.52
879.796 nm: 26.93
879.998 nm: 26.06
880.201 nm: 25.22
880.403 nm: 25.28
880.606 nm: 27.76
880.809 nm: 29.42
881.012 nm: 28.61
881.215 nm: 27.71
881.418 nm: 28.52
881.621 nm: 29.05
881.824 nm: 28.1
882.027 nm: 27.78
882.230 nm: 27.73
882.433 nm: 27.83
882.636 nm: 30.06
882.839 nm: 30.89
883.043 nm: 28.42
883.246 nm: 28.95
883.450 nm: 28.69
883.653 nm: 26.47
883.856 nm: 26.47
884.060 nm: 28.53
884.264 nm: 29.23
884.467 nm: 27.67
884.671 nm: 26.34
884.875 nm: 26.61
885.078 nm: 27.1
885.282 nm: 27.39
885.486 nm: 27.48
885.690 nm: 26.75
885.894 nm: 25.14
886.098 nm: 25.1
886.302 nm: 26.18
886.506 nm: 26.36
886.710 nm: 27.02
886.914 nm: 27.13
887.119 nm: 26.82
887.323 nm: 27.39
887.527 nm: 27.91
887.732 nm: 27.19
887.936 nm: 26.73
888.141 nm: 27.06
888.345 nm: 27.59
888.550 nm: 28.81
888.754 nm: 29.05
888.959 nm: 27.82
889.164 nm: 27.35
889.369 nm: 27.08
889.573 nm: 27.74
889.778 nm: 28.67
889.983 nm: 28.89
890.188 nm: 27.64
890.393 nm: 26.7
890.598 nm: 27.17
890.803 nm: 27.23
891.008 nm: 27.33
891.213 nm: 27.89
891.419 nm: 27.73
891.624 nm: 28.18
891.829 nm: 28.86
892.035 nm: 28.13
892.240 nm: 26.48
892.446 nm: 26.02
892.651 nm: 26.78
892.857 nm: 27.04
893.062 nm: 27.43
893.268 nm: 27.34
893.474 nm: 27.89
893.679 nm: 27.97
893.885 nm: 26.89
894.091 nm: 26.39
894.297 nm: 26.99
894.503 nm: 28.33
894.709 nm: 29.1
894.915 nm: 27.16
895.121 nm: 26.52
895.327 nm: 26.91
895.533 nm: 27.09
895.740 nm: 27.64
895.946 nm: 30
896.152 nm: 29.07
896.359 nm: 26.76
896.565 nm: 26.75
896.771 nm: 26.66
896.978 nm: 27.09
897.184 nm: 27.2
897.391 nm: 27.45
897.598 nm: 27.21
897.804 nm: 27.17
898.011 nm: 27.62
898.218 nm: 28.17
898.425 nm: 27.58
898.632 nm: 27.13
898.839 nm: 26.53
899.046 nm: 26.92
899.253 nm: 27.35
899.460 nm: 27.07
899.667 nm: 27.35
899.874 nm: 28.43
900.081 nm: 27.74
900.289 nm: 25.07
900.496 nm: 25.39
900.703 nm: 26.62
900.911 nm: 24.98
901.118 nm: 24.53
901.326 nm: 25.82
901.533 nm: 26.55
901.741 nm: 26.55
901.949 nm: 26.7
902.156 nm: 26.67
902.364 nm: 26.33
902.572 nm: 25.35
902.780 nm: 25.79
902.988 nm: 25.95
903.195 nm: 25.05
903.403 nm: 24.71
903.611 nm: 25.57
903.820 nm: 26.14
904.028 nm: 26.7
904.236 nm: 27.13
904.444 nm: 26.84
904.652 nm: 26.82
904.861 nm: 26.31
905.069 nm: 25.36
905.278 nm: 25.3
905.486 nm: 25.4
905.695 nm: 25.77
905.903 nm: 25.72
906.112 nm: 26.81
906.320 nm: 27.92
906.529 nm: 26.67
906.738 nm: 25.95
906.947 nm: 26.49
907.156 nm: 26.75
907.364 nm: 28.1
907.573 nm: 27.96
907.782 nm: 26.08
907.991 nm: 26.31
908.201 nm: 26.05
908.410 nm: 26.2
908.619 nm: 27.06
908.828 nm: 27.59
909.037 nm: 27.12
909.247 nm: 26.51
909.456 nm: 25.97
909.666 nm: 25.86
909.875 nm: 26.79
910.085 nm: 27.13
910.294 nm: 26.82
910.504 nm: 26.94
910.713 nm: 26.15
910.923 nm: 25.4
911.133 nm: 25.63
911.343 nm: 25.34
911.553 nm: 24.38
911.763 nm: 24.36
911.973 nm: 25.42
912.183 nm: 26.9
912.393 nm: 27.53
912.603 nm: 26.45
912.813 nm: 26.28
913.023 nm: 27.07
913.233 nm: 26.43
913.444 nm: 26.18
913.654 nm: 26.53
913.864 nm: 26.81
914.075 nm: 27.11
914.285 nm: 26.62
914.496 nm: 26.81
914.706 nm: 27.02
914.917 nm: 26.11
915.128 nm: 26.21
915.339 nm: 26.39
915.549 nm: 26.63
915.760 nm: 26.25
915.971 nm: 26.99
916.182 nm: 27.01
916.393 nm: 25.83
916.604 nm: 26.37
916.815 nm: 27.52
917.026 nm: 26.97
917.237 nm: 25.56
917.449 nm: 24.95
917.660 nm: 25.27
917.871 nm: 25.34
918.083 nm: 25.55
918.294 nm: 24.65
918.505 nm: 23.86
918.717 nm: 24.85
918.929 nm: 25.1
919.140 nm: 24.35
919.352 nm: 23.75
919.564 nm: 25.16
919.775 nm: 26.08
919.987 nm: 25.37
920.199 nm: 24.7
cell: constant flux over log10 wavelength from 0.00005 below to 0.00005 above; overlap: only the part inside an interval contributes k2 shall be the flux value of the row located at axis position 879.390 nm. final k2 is 27.16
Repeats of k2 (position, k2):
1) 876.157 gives 27.21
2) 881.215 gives 27.71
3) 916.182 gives 27.01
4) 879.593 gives 27.52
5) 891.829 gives 28.86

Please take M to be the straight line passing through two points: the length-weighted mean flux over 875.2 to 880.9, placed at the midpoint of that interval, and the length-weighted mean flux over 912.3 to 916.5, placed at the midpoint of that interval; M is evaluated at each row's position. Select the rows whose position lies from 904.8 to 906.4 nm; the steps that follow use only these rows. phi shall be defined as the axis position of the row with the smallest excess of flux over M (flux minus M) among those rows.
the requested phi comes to 905.278 nm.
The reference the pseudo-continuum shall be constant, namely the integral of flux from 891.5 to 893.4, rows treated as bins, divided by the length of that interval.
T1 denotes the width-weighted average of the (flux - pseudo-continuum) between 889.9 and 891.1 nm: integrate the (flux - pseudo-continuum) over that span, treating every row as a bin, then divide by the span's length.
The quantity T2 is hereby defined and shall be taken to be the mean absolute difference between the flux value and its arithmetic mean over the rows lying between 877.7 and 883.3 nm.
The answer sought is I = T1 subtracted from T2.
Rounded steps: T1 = 0.1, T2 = 0.93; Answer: 0.8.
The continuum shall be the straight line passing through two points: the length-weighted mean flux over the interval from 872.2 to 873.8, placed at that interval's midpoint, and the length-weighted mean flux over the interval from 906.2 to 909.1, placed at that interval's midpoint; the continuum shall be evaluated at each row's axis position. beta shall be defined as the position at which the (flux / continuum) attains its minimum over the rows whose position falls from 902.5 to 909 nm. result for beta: 903.403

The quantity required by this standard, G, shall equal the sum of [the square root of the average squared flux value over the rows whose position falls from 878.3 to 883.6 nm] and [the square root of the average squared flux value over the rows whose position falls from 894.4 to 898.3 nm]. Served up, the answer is 55.5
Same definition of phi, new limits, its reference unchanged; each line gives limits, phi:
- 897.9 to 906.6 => 901.118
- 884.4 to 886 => 885.894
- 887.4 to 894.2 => 892.446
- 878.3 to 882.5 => 880.201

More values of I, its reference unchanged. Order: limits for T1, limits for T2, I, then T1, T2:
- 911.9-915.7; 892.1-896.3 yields 1.6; -0.8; 0.78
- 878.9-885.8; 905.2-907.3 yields 0.3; 0.4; 0.65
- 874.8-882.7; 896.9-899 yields 0.0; 0.3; 0.31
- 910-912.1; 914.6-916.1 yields 1.9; -1.6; 0.31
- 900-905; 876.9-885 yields 2.3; -1.3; 0.94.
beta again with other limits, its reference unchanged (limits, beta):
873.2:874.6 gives 874.343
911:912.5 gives 911.763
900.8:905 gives 901.118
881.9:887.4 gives 886.098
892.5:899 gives 894.091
